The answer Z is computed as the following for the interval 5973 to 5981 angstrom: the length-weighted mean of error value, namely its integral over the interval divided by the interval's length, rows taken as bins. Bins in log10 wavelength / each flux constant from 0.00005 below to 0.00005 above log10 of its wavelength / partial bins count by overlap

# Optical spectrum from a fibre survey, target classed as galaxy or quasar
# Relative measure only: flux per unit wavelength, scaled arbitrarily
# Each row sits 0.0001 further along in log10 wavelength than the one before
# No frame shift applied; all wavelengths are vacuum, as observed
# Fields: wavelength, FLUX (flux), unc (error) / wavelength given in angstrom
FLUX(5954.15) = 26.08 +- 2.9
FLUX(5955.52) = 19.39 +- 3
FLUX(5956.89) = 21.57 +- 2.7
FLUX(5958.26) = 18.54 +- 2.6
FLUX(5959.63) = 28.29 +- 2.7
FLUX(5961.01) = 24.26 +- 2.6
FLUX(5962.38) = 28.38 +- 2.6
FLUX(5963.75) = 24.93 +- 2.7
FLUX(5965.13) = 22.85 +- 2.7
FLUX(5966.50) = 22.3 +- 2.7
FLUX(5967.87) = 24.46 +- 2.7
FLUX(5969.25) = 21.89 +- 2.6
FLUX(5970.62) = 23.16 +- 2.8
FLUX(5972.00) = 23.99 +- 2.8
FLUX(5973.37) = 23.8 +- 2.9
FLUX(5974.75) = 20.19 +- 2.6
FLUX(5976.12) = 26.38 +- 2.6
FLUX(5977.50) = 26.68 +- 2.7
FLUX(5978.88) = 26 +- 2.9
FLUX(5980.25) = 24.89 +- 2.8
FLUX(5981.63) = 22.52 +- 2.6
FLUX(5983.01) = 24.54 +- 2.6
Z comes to 2.74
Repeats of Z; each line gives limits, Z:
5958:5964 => 2.64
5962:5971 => 2.69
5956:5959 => 2.68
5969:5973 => 2.76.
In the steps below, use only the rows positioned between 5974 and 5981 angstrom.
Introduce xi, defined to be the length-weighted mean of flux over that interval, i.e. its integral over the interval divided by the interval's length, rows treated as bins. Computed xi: 24.8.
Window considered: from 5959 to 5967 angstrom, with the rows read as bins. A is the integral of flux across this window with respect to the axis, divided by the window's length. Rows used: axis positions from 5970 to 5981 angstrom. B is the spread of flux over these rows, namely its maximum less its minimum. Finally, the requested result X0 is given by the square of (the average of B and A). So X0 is 251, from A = 25.2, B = 6.5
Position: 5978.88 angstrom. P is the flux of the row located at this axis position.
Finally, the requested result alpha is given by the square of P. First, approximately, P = 26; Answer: 676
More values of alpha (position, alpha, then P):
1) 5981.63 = 507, 22.52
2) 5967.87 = 598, 24.46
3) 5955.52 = 376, 19.39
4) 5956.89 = 465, 21.57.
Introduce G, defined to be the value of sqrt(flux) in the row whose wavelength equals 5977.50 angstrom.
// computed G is 5.17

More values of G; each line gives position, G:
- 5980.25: 4.99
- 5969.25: 4.68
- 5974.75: 4.49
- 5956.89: 4.64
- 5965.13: 4.78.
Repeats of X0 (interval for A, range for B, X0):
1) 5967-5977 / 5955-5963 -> 277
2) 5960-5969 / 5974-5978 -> 240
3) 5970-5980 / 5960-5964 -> 203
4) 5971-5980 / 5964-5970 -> 183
